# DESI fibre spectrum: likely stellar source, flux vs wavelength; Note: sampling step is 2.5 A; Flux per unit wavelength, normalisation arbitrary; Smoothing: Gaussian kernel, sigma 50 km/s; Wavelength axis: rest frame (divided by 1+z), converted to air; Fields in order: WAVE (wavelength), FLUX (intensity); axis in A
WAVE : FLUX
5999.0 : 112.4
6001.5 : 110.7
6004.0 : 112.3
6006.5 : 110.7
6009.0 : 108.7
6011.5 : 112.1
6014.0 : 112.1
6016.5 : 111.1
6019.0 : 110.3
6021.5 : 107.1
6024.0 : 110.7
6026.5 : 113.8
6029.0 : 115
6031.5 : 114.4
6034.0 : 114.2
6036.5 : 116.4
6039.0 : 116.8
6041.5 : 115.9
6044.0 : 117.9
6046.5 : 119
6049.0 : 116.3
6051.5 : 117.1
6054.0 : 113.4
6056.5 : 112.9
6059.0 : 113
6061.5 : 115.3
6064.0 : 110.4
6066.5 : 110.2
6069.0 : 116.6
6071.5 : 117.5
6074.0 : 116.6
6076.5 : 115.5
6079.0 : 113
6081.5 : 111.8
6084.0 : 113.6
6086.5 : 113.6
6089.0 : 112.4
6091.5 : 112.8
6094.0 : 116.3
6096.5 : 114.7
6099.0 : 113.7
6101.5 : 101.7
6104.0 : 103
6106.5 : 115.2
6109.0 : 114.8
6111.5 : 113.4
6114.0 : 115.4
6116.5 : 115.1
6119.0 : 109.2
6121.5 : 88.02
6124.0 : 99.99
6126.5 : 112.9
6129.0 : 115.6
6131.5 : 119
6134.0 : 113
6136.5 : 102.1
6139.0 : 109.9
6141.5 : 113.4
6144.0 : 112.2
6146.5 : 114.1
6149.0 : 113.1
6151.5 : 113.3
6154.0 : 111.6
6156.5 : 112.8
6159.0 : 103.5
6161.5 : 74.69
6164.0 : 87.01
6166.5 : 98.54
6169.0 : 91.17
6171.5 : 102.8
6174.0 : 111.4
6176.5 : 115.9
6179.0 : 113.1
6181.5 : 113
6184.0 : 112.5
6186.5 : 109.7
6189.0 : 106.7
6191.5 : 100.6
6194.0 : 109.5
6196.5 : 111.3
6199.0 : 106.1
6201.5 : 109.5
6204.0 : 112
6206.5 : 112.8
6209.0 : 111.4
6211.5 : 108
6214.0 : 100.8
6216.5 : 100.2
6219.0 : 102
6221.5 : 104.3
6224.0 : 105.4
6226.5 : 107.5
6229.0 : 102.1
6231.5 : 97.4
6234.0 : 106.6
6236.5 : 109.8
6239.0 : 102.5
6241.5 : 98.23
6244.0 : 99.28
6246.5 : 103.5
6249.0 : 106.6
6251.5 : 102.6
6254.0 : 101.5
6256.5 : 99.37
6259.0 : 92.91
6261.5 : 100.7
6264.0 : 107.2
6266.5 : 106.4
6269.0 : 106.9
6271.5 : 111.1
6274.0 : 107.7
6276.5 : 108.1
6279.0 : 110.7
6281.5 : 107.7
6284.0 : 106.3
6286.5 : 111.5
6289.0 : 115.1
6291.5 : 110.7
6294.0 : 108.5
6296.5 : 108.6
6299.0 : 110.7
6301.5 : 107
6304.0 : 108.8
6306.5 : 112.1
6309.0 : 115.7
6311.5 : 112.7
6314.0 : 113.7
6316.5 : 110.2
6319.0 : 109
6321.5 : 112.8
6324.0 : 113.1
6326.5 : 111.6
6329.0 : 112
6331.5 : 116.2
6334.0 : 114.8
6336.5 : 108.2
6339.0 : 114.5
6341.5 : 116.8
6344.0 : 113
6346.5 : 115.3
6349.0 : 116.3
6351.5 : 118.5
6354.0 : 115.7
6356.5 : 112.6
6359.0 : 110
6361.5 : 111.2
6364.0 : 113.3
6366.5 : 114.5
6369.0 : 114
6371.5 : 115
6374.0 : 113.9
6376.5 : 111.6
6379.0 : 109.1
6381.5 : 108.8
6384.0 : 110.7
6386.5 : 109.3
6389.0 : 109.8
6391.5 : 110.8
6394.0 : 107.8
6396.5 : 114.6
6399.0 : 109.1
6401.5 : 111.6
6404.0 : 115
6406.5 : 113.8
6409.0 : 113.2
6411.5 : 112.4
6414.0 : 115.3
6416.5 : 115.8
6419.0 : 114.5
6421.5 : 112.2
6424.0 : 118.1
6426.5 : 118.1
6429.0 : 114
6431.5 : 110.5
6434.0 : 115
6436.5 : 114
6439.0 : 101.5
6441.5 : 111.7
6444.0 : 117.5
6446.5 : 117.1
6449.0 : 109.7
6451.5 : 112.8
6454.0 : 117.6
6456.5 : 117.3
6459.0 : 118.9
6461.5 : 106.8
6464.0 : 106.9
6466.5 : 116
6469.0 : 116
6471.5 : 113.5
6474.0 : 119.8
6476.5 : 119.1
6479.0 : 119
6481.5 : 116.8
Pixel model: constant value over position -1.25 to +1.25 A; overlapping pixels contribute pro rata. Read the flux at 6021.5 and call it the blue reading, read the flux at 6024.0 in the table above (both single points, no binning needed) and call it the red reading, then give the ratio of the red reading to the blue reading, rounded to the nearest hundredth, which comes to 1.03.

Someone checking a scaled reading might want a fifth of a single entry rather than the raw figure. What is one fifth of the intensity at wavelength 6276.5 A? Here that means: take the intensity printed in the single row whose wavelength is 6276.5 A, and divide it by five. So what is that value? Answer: 21.6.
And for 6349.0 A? 23.3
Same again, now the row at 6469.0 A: 23.2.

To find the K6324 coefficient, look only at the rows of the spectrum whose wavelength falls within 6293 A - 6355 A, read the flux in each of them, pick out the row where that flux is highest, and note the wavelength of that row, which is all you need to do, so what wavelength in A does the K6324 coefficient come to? 6351.5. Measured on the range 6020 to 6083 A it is 6046.5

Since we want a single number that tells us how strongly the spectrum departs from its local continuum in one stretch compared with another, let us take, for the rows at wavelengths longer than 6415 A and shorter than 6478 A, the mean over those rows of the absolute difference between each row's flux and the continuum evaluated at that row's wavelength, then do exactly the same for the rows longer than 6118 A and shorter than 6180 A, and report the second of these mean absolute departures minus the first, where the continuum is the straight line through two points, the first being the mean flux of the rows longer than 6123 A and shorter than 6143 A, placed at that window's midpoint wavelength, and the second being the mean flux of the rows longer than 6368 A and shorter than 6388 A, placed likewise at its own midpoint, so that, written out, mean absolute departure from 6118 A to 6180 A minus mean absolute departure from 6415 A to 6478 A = 3.4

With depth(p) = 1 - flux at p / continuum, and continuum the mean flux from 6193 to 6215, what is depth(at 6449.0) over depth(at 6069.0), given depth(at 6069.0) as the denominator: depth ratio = 0.1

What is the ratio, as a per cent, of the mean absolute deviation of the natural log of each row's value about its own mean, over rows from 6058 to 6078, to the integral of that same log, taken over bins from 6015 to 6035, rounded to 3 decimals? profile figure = 0.022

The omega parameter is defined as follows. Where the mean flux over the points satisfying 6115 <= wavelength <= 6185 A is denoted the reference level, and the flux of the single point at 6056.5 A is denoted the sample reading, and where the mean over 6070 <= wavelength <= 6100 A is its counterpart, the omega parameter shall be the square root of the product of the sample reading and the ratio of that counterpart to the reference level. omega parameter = 11.0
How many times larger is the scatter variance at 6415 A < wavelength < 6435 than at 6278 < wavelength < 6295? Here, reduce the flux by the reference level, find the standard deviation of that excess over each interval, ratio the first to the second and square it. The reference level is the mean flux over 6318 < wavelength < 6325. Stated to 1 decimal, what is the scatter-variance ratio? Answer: 0.8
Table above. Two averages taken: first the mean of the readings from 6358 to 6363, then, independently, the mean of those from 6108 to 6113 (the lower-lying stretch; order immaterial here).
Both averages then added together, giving 225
